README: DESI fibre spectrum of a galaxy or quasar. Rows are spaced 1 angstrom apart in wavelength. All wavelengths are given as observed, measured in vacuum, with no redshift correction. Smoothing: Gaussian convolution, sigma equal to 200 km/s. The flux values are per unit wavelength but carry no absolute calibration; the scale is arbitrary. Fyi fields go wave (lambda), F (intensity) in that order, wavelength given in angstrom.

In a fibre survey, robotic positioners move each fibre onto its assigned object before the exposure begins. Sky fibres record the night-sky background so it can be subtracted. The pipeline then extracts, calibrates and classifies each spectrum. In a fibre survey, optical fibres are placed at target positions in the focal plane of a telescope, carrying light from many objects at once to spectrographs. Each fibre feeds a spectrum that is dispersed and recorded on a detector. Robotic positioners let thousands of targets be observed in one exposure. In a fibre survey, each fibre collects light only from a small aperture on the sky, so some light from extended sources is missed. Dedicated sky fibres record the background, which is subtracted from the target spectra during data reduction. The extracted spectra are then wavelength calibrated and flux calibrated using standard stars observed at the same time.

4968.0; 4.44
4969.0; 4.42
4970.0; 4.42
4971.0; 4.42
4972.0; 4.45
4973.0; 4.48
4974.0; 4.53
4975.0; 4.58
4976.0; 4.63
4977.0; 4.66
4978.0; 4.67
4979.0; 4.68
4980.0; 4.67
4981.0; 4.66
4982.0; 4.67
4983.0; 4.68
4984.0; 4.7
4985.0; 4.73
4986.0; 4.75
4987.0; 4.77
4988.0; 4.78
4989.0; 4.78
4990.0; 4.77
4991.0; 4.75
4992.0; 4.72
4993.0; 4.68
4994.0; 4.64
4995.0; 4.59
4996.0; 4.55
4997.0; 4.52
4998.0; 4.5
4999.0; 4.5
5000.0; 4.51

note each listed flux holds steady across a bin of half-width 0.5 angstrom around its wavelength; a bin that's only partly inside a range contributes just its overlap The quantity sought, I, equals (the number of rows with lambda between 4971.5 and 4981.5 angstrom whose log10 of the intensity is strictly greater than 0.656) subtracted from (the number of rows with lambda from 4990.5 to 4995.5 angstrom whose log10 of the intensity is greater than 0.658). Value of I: -3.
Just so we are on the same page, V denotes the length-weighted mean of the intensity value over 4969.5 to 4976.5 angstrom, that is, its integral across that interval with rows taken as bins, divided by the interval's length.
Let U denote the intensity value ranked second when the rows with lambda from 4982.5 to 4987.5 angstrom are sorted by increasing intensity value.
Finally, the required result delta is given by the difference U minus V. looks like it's 0.20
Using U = 4.7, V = 4.50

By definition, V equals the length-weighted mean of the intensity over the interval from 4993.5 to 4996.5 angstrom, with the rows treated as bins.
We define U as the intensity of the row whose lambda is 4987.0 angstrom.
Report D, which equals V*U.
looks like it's 21.9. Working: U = 4.77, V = 4.59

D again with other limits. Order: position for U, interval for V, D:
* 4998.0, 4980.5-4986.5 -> 21.1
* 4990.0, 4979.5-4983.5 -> 22.3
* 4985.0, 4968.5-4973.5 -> 21.0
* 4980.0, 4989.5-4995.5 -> 21.9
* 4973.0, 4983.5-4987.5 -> 21.2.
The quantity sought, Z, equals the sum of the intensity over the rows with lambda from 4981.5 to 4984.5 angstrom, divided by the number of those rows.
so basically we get 4.68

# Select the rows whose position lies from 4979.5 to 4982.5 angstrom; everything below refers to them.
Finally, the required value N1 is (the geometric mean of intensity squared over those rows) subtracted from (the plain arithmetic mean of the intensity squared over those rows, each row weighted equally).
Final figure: 0.0000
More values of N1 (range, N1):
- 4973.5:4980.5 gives 0.0055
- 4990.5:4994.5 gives 0.0034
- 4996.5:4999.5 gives 0.0002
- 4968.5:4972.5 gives 0.0003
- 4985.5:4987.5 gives 0.0002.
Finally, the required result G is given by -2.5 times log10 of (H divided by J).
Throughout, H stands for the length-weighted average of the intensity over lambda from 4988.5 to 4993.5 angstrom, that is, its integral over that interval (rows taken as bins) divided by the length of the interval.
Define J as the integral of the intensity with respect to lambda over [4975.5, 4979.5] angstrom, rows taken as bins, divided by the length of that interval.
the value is -0.02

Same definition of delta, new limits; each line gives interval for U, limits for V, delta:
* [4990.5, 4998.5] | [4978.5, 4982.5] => -0.15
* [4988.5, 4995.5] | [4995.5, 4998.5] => 0.12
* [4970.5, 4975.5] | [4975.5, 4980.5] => -0.21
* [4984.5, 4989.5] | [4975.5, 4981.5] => 0.09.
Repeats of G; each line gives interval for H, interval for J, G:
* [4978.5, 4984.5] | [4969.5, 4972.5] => -0.06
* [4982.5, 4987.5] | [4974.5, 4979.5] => -0.02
